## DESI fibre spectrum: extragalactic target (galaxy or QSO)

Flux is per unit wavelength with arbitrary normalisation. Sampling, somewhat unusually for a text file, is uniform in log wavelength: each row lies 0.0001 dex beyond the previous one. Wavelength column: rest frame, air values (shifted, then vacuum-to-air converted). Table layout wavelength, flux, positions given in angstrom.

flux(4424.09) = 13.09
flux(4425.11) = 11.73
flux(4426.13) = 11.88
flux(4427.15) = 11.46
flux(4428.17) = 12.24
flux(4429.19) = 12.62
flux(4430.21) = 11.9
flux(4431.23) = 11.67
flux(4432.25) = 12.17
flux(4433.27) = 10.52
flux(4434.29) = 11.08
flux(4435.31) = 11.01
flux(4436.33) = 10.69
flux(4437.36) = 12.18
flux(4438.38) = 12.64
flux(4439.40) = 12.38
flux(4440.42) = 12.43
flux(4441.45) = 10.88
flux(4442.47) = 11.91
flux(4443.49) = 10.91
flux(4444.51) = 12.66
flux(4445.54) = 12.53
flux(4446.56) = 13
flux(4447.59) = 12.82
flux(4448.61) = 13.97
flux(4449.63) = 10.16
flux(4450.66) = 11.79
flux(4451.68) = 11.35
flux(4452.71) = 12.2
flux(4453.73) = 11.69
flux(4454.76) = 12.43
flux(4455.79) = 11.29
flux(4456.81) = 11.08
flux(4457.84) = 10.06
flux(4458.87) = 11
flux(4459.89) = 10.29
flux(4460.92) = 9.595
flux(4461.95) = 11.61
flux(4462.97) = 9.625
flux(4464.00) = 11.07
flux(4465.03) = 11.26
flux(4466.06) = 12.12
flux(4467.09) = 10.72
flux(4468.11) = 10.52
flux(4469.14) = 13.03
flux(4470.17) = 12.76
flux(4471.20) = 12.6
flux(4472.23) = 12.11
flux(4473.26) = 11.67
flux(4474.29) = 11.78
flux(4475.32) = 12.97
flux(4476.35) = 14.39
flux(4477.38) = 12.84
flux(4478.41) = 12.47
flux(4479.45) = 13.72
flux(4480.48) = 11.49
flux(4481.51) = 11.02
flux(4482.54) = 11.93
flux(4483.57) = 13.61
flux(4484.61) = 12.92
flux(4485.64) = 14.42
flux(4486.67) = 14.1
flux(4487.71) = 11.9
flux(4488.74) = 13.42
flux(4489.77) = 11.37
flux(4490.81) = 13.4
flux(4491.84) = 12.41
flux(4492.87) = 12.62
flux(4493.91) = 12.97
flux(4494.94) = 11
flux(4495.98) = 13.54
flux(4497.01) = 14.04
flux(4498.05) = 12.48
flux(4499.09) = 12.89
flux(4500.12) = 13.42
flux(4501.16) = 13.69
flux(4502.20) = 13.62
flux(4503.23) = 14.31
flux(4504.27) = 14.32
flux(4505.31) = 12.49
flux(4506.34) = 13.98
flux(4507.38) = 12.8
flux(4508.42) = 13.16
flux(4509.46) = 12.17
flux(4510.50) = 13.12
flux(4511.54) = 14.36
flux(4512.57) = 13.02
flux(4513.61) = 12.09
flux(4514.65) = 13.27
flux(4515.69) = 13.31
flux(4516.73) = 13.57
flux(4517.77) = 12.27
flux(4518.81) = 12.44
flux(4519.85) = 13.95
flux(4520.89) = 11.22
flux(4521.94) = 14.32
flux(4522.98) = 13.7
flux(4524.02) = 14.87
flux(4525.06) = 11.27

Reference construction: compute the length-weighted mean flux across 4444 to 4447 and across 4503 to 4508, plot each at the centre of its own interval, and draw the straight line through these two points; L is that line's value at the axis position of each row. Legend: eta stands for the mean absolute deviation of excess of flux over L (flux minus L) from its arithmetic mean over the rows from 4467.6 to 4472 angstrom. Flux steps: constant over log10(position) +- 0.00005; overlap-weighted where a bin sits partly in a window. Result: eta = 0.84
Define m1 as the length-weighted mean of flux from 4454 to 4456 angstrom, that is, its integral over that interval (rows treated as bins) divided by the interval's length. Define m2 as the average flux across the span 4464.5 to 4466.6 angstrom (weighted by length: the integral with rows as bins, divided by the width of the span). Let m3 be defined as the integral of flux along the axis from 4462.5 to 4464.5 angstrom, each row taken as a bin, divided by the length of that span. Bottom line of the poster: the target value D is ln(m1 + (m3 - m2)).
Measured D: 2.36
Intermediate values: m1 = 11.9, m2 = 11.65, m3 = 10.3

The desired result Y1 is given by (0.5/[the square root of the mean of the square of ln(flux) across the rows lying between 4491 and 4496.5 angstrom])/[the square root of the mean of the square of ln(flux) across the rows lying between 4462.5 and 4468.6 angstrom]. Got 0.0830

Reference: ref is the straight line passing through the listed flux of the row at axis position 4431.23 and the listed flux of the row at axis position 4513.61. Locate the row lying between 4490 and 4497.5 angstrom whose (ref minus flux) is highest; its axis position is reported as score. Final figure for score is 4494.94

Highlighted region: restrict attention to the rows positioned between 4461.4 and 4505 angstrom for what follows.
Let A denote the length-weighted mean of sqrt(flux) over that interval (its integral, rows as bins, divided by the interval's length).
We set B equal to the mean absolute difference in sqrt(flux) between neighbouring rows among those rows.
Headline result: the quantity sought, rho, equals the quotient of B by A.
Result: 0.041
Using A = 3.54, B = 0.144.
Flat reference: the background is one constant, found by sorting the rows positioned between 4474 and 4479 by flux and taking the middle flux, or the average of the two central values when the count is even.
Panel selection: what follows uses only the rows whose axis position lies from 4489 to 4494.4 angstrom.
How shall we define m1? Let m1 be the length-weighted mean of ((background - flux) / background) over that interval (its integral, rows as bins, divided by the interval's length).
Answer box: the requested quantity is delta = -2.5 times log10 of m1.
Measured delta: 4.3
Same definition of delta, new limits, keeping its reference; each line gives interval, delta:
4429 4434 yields 2.6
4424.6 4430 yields 2.9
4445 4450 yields 4.2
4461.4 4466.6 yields 2.2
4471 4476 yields 3.4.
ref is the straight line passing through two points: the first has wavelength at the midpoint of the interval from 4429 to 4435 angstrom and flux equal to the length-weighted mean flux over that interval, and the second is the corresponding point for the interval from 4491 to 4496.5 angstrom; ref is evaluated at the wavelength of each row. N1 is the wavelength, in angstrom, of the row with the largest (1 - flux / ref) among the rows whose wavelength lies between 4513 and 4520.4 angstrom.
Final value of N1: 4513.61 angstrom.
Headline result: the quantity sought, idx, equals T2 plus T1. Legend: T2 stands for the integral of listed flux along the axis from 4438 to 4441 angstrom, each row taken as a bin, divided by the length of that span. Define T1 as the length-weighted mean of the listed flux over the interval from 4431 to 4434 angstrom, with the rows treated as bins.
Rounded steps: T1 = 11.4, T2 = 12.4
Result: 23.8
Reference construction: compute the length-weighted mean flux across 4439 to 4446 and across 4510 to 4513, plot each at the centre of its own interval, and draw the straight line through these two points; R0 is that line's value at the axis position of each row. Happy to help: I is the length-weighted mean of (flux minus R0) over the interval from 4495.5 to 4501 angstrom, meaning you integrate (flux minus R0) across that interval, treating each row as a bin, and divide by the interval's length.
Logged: 0.1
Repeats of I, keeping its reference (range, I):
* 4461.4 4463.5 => -1.8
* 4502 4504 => 0.7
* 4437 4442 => 0.2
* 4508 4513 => -0.4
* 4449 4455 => -0.5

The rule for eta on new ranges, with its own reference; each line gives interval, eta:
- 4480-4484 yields 0.79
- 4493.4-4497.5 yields 0.94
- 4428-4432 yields 0.34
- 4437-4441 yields 0.12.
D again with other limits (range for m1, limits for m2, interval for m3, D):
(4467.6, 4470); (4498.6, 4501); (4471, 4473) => 2.39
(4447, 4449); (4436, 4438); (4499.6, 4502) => 2.73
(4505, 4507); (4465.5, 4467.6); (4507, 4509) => 2.70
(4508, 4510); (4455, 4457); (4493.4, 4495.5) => 2.58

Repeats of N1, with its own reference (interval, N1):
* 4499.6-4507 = 4505.31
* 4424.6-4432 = 4427.15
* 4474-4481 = 4480.48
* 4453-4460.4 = 4457.84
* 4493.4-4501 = 4494.94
